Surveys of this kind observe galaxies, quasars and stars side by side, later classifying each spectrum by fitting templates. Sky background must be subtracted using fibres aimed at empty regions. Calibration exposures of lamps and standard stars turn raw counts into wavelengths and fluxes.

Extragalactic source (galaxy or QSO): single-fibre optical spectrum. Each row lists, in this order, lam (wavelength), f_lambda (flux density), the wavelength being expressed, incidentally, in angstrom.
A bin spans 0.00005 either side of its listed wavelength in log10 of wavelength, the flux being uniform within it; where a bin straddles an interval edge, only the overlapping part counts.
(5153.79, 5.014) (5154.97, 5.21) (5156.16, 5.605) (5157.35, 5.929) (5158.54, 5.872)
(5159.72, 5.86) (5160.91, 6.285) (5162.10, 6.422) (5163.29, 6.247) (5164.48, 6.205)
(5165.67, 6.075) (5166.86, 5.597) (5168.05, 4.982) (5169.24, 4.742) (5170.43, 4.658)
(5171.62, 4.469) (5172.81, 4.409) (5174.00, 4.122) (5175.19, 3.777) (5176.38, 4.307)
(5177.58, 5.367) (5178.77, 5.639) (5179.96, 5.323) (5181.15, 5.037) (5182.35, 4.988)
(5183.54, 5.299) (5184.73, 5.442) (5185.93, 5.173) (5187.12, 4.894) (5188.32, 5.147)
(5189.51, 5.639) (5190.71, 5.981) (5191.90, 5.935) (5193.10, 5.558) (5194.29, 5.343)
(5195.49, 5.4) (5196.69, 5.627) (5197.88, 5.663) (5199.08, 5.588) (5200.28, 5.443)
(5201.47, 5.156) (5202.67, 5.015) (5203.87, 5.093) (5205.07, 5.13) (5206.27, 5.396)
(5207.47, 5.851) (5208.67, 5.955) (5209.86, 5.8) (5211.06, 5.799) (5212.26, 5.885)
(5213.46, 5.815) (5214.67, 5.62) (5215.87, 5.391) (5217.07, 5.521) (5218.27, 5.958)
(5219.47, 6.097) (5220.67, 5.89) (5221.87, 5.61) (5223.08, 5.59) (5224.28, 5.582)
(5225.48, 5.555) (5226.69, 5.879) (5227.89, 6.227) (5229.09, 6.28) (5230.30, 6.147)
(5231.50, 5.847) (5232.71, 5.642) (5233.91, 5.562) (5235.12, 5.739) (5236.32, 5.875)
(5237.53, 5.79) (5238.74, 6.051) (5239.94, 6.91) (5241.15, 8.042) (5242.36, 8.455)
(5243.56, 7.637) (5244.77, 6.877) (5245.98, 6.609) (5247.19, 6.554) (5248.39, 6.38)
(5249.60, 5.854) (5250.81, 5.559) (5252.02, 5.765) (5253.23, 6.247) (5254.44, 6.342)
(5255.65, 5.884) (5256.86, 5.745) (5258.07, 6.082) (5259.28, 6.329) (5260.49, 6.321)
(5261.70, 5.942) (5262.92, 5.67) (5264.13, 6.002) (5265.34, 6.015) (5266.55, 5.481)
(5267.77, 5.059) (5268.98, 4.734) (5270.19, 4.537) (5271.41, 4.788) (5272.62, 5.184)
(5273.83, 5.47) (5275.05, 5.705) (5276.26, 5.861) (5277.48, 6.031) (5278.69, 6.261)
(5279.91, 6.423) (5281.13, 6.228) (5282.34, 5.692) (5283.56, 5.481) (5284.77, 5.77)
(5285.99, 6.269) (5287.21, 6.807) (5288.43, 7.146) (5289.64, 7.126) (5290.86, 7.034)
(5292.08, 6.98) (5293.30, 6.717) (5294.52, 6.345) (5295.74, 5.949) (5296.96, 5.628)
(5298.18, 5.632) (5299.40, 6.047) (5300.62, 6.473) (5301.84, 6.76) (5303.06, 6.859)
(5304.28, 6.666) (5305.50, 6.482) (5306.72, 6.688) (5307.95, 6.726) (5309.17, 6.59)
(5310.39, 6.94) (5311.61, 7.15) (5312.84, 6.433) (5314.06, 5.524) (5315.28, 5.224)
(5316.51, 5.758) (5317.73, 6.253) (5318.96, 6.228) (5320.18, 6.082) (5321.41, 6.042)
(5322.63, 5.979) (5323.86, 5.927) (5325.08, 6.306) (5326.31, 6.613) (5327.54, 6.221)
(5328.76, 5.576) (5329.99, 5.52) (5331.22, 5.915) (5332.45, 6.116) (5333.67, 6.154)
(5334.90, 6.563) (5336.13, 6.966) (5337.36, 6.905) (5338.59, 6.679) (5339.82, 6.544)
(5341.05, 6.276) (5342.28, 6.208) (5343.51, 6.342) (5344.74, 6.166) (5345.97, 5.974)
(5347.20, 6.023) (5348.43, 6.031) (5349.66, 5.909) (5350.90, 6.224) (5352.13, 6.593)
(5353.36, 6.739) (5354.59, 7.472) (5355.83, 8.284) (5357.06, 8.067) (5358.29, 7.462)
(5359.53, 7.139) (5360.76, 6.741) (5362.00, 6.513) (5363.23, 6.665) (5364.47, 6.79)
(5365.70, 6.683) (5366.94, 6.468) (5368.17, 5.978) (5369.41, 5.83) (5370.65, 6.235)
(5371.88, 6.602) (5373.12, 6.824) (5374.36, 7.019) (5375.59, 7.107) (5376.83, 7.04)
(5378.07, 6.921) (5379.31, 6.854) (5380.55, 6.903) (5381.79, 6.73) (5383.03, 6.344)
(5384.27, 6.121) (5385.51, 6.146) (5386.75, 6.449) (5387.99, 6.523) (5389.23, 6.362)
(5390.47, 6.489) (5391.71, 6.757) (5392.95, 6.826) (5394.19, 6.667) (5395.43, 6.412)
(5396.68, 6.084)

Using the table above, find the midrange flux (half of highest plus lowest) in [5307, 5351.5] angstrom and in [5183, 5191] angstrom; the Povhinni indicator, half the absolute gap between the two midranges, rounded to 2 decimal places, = 0.37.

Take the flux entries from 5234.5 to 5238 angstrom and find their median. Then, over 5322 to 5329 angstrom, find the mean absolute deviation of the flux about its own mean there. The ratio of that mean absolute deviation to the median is 0.048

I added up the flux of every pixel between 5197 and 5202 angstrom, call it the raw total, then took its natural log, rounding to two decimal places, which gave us 3.08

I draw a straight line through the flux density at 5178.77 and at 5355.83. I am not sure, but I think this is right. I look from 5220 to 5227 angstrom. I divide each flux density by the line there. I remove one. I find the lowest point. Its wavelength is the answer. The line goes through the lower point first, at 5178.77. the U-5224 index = 5225.48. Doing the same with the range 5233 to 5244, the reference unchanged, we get 5233.91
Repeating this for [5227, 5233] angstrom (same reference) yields 5232.71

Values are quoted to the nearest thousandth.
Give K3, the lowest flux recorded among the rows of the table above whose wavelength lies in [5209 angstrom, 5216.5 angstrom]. 5.391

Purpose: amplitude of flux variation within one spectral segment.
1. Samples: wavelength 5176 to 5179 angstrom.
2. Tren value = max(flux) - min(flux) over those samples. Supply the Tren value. 1.3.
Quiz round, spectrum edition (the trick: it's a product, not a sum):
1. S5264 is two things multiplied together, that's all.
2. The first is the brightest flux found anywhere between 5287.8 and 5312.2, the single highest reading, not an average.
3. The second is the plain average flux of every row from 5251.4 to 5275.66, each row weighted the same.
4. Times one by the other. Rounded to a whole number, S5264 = 41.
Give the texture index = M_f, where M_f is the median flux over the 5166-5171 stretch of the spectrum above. 4.86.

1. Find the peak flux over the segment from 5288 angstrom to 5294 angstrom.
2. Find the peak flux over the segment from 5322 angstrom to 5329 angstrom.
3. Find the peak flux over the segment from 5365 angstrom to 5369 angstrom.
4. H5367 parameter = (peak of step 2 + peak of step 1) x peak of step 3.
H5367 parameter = 92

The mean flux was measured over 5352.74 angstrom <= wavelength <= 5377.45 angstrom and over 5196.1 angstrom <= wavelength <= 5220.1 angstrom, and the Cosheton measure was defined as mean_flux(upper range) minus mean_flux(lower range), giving 1.3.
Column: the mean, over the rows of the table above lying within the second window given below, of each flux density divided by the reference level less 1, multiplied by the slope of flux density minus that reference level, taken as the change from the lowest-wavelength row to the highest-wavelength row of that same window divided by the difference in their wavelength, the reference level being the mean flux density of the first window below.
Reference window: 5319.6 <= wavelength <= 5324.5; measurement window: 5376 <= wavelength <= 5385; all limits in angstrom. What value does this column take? -0.014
